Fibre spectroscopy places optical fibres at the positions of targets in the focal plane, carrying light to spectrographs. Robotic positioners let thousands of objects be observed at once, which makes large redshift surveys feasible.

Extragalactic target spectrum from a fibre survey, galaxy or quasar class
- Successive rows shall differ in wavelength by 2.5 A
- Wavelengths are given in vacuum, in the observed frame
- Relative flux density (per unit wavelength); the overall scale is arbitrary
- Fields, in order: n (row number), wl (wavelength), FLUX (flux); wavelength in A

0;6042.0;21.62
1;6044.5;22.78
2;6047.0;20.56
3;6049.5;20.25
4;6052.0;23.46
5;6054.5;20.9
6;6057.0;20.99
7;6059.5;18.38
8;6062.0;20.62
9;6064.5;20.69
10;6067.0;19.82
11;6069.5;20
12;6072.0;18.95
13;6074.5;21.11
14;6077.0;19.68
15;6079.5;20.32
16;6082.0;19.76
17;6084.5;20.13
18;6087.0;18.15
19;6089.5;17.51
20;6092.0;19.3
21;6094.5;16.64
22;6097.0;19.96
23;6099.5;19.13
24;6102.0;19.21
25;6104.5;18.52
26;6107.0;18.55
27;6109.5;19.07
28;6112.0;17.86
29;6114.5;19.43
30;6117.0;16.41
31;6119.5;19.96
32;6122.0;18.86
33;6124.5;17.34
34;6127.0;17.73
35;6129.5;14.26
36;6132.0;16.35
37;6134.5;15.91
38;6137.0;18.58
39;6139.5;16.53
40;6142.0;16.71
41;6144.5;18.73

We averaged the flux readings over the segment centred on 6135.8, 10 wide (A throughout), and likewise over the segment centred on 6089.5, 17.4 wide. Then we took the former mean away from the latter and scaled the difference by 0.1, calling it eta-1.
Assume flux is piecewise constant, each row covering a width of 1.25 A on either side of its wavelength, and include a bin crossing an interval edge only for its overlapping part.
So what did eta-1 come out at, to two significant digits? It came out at 0.19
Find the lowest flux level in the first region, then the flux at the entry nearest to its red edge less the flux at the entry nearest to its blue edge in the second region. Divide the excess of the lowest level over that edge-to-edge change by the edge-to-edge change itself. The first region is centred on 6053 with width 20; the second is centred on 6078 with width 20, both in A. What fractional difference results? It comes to -11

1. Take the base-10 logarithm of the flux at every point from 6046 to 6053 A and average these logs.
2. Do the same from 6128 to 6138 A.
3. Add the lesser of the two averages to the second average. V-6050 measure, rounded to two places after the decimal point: 2.42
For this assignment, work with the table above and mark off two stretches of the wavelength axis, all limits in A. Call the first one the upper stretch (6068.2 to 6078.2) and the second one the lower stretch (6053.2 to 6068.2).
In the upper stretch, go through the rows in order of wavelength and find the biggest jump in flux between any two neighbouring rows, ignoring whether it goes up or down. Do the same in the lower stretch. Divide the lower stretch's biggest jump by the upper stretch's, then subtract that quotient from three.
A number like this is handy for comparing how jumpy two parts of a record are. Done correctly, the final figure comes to 1.8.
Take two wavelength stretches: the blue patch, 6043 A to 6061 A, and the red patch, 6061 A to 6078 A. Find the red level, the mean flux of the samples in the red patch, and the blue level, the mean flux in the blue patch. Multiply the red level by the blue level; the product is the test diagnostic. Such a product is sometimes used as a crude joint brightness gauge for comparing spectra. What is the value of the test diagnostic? 424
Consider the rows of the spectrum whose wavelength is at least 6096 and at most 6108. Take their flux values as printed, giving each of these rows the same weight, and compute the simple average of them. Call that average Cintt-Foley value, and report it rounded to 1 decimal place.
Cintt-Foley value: 19.1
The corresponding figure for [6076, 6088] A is 19.6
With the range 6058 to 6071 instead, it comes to 19.9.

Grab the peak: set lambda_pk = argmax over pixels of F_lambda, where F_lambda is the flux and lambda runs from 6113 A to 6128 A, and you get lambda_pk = 6119.5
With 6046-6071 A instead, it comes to 6052.0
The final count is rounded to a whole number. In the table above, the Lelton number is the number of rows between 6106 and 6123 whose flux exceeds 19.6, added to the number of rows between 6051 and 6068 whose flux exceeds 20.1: 6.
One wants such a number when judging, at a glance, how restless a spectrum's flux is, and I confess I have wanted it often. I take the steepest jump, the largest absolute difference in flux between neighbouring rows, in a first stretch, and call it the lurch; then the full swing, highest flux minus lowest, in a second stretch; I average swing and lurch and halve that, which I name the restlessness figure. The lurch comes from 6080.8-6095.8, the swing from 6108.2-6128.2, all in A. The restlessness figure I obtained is 1.55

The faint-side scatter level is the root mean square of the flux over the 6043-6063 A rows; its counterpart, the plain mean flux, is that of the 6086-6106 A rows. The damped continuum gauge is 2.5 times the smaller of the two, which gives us 46.4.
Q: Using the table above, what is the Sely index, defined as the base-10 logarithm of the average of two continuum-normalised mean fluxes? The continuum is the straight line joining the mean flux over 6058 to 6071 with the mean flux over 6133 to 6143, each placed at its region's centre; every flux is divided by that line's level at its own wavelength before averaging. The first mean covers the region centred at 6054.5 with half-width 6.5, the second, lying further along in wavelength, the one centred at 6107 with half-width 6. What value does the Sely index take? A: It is 0.010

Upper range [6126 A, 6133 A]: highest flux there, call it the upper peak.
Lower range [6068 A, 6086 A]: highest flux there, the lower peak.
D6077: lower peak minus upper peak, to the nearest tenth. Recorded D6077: 3.4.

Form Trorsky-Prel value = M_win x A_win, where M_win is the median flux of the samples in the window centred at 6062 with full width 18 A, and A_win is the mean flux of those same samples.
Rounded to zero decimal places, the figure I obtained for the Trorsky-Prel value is 417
